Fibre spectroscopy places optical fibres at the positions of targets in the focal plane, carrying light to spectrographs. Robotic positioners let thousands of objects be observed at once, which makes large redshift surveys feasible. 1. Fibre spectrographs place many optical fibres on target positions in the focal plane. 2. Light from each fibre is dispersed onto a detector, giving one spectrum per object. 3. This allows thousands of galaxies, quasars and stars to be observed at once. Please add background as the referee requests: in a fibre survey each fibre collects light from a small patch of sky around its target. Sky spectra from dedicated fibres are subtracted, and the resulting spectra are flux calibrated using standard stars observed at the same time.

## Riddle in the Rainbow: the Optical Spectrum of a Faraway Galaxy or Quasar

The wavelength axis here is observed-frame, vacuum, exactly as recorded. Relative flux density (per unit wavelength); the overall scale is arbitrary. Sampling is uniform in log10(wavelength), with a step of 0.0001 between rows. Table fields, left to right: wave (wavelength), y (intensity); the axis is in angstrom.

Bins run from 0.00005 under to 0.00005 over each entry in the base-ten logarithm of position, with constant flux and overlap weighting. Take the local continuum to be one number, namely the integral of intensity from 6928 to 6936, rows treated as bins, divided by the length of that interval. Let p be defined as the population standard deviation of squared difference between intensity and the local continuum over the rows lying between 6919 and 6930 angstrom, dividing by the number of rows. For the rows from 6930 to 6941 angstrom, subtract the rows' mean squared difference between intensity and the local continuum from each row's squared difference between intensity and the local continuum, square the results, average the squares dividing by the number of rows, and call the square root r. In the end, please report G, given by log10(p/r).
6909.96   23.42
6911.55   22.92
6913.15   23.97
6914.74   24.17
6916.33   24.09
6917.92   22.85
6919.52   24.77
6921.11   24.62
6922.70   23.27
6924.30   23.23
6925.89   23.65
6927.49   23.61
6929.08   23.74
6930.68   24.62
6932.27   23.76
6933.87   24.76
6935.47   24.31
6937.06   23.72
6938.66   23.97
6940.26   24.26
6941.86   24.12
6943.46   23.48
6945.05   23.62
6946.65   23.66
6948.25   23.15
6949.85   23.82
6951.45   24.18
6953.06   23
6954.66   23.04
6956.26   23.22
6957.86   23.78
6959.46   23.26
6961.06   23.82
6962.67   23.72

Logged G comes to 0.4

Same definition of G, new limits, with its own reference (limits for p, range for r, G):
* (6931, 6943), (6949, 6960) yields -0.7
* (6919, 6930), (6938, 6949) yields -0.1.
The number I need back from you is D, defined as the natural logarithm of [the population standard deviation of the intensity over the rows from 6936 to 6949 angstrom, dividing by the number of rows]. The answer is -1.09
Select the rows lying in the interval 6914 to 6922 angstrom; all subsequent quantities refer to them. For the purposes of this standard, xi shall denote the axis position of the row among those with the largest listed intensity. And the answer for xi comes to 6919.52 angstrom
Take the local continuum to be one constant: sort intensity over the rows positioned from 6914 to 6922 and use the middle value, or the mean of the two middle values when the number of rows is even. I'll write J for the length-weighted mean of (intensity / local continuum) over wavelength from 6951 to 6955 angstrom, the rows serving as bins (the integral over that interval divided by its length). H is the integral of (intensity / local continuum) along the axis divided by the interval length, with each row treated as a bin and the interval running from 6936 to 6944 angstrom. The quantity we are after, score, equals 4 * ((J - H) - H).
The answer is -4.06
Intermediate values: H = 0.99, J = 0.965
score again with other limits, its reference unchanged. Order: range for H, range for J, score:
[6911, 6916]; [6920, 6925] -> -3.92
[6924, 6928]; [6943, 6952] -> -3.87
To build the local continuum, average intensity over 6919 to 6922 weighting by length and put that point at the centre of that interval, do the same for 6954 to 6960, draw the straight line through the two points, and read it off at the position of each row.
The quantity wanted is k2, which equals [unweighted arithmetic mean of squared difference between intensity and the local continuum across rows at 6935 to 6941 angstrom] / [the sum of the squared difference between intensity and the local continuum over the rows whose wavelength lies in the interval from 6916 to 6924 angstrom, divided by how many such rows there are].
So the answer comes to 0.05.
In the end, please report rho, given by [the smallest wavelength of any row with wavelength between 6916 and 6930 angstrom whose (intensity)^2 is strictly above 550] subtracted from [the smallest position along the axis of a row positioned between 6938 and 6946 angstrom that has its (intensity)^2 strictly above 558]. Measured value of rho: 22.3 angstrom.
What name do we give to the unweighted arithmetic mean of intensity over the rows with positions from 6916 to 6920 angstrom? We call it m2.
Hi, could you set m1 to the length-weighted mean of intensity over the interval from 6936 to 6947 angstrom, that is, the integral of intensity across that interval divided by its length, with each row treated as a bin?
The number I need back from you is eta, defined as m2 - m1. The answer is 0.04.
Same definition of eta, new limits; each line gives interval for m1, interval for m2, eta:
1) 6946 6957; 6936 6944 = 0.49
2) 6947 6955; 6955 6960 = -0.03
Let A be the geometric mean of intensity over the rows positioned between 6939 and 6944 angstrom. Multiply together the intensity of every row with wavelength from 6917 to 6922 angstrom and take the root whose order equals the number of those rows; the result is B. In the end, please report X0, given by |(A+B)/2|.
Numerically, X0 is 24.01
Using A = 24.0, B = 24.1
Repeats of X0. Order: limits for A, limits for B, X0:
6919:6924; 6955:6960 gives 23.81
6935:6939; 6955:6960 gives 23.71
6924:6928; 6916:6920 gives 23.69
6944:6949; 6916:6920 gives 23.68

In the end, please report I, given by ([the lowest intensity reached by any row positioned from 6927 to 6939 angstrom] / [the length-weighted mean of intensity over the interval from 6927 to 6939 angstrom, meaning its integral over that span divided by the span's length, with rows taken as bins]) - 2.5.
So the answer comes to -1.52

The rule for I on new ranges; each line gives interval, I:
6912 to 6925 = -1.54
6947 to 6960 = -1.52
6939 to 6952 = -1.53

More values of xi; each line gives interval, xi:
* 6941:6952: 6951.45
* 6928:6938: 6933.87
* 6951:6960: 6951.45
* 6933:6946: 6933.87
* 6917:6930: 6919.52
